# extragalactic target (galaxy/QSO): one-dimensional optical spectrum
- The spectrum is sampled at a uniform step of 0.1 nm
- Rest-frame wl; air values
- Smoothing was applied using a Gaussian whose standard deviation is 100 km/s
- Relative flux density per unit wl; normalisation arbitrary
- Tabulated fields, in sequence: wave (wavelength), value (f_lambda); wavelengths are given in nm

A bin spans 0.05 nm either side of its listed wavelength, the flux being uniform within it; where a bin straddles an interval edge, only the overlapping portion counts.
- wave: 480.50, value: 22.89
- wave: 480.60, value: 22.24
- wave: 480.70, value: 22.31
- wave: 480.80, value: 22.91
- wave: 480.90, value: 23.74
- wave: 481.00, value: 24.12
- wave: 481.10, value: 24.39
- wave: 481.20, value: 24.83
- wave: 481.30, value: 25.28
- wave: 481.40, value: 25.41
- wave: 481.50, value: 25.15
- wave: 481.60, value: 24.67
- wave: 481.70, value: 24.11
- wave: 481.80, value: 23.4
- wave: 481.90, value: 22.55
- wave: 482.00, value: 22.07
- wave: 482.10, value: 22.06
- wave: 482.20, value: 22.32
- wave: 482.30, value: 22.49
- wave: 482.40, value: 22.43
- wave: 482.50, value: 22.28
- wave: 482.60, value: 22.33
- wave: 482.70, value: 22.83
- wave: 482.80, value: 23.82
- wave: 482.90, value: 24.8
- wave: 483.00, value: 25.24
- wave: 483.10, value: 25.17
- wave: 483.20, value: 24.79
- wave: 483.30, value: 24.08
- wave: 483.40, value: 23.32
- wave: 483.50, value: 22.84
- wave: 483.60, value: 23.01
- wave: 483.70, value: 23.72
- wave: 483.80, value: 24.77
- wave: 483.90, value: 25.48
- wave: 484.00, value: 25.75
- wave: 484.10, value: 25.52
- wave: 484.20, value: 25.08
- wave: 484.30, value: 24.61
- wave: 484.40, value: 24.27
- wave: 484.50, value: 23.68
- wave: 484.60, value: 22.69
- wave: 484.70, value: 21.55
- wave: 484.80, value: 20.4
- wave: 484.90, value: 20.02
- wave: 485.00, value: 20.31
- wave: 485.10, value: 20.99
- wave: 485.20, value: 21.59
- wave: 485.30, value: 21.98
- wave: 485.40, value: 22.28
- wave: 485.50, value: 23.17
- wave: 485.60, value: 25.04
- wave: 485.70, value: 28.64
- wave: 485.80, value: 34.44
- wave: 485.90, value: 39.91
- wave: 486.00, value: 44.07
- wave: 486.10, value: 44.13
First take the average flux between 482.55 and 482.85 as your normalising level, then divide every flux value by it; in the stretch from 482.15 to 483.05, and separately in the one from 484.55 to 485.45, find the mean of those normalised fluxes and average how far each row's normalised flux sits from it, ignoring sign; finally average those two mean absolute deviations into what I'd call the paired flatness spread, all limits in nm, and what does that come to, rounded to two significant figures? 0.038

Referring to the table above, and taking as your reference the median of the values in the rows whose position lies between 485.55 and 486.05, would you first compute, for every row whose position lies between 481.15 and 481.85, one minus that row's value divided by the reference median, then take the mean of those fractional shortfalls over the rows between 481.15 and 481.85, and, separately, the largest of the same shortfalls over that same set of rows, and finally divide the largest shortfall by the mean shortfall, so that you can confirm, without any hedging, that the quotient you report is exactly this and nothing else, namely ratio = 1.13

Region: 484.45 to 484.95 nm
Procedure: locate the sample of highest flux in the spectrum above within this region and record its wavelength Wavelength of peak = 484.50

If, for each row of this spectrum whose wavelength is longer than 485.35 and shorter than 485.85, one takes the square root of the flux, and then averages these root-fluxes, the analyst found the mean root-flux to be 5.15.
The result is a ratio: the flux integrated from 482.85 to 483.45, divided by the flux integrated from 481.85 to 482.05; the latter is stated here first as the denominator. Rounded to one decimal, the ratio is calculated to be 3.3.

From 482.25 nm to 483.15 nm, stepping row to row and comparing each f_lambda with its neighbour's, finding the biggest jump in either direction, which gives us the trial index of 1.0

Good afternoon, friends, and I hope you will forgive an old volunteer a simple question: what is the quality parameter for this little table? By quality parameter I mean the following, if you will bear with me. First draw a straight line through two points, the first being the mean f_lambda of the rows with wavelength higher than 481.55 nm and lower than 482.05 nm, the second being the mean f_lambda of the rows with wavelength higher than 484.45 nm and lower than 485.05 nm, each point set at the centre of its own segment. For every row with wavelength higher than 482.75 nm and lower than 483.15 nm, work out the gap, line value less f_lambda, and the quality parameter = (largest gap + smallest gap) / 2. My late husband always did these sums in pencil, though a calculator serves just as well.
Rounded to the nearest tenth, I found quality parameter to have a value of -1.9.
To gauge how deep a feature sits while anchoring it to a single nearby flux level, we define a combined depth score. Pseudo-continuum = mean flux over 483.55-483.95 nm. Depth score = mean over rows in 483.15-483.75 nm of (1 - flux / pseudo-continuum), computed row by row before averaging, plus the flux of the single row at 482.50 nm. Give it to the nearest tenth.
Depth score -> 22.3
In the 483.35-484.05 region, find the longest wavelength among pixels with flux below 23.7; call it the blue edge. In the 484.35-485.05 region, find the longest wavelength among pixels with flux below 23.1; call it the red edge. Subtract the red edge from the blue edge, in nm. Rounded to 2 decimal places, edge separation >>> -1.40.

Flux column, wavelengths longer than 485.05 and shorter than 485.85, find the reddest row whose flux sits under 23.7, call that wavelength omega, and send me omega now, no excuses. 485.50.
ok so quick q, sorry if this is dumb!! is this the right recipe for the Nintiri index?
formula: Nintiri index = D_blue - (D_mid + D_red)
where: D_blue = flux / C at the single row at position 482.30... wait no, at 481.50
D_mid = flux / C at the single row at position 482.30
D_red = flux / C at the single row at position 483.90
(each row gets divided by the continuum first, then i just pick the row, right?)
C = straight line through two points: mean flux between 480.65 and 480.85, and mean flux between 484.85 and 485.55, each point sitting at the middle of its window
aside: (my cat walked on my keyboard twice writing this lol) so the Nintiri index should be -1.06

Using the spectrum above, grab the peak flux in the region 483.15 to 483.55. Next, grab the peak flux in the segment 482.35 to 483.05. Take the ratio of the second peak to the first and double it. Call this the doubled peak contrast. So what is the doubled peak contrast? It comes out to 2.0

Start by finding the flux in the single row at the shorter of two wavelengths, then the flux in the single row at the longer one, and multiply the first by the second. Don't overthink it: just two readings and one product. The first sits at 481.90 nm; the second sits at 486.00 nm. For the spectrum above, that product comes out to 994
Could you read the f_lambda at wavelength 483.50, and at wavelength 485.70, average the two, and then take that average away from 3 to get -23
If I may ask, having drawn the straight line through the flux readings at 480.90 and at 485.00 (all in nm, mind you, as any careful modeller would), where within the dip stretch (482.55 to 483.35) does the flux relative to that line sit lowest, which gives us 482.60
